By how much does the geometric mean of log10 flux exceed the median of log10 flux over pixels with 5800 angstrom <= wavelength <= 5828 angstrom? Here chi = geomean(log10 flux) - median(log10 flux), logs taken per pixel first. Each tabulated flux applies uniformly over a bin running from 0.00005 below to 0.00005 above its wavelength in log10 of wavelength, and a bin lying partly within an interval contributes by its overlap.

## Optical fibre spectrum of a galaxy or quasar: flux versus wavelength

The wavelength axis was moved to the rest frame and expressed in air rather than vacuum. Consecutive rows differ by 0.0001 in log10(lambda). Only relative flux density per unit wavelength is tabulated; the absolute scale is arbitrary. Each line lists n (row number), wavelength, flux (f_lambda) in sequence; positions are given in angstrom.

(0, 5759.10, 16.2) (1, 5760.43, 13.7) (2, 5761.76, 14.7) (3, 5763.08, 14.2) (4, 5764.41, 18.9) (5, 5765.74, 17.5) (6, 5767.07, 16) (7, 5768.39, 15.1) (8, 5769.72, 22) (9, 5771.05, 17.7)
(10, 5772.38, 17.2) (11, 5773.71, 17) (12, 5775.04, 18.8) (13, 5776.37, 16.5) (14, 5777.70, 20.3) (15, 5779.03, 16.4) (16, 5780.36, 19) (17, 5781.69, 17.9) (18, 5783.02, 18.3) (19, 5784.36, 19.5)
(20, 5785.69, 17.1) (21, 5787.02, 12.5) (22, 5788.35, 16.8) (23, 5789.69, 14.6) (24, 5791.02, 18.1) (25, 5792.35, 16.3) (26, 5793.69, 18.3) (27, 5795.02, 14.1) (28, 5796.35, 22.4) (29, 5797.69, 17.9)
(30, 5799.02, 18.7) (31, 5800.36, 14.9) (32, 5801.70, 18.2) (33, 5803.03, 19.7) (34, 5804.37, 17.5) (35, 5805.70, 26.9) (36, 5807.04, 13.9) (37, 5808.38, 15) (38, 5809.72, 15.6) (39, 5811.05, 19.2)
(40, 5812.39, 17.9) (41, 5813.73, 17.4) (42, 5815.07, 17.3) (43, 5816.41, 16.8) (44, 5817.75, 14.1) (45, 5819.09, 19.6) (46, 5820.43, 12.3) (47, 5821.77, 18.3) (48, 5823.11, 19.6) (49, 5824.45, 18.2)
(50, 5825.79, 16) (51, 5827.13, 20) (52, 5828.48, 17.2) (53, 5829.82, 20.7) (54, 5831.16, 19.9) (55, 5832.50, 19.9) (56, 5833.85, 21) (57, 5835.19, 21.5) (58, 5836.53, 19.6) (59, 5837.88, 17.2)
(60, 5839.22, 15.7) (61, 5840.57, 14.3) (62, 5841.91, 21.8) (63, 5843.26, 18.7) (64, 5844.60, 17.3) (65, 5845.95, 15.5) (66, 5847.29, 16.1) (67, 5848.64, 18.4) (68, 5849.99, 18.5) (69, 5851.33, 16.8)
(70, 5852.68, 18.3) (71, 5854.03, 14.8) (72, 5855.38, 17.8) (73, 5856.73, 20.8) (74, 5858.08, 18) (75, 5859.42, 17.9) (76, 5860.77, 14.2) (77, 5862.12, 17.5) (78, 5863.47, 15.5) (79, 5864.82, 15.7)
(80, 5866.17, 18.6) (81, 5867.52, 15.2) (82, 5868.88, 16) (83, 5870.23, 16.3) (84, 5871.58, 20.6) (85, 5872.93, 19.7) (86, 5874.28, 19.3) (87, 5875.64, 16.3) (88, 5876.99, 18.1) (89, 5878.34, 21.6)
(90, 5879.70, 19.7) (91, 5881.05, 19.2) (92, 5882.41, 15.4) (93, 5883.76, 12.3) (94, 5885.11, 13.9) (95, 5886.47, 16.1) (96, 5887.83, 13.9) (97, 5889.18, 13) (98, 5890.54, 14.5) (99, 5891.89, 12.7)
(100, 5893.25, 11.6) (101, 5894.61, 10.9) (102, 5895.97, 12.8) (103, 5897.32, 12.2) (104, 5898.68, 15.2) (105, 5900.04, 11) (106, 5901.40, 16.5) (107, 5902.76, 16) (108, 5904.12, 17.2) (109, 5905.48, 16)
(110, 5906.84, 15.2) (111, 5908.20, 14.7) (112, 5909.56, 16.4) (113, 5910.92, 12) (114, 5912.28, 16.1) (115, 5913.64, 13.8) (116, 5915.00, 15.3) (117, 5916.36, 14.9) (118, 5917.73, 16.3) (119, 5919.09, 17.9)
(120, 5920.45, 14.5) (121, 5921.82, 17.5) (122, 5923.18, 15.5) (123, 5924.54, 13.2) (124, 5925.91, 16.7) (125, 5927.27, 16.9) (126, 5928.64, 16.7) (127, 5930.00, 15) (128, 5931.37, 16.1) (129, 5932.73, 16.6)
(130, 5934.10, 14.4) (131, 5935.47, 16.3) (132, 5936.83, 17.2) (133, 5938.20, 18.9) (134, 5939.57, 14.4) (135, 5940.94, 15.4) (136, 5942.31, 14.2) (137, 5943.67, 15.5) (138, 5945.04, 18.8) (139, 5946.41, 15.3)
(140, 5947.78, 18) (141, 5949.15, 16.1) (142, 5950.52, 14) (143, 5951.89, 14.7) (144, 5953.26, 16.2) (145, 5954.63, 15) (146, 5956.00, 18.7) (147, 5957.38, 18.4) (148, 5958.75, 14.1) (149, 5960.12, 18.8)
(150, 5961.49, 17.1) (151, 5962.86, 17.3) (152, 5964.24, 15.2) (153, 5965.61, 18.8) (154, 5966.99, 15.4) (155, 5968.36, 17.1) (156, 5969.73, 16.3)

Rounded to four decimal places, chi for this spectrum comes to -0.0067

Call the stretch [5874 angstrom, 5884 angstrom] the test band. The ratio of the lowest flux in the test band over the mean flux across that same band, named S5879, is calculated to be 0.69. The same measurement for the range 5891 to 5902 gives 0.85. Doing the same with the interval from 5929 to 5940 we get 0.89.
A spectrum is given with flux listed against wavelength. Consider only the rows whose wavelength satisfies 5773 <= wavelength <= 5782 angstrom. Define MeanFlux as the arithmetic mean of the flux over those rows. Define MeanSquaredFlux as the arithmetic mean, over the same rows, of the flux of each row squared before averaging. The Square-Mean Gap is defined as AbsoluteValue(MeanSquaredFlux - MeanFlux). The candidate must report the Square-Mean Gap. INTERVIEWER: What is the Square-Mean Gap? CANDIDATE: 307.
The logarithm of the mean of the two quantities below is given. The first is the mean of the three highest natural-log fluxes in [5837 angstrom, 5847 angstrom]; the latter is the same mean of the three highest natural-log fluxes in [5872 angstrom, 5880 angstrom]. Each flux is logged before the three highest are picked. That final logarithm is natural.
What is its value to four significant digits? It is 1.093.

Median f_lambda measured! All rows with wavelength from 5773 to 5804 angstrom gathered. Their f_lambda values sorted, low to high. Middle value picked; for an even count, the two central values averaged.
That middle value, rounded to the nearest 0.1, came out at 17.9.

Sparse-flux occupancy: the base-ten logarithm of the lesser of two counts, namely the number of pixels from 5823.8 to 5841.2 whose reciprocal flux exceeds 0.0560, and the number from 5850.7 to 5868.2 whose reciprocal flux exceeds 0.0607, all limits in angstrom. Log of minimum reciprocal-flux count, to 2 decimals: 0.70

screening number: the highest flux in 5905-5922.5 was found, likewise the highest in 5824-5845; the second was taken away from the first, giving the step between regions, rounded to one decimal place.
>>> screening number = -3.9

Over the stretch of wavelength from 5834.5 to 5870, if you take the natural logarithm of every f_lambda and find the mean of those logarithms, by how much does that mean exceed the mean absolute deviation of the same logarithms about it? 2.75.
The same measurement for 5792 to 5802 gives 2.75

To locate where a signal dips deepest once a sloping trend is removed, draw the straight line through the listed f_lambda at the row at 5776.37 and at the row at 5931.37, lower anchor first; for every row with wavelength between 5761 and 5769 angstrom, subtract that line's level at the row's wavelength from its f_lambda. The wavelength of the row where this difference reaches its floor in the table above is 5763.08 angstrom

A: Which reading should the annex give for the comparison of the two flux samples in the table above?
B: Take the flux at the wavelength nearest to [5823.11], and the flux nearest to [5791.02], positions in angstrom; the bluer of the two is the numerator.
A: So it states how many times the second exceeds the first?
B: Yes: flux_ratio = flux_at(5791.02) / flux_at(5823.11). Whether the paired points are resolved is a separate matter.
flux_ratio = 0.92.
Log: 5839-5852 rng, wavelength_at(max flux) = 5841.91 angstrom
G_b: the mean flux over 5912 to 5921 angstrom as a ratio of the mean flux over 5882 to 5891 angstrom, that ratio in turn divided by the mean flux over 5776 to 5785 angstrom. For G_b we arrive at 0.060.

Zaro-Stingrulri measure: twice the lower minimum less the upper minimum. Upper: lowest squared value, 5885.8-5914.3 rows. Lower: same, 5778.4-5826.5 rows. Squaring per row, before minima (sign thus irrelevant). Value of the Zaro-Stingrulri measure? 184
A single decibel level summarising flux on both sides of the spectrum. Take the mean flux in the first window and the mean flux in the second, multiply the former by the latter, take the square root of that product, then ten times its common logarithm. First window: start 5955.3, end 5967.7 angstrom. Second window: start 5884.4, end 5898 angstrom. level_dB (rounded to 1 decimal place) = 11.8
